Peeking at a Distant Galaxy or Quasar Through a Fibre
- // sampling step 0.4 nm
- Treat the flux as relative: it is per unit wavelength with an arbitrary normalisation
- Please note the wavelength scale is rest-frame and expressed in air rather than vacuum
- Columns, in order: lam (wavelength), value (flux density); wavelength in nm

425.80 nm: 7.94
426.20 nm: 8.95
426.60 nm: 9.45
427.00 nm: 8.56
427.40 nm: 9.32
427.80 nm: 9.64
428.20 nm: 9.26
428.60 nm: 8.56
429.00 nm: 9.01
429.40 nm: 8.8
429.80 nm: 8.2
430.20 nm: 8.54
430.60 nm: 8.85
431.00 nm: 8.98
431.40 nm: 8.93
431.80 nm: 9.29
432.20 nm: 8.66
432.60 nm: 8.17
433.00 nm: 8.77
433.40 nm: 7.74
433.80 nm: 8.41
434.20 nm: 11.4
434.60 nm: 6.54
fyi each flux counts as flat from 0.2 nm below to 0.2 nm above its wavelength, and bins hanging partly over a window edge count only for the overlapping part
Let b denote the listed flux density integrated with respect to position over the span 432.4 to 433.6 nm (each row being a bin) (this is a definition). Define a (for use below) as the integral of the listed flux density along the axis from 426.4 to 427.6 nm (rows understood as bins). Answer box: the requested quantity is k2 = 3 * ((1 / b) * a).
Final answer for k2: 3.32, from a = 10.9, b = 9.9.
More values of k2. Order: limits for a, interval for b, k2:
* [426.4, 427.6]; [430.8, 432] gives 3.01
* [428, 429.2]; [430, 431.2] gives 3.05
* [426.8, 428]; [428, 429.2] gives 3.08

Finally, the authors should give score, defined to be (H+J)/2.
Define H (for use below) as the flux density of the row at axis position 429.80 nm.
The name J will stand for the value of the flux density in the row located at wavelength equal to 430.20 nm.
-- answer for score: 8.37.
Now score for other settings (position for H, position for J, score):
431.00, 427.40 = 9.15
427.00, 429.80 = 8.38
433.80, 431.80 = 8.85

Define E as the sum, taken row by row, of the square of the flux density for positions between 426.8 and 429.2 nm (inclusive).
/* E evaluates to 493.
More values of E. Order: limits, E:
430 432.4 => 473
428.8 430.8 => 377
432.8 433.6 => 137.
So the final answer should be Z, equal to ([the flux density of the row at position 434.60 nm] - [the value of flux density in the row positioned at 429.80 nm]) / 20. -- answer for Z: -0.08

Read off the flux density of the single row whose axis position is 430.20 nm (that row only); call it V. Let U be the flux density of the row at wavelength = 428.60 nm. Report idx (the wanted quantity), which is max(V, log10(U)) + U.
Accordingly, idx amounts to 17.1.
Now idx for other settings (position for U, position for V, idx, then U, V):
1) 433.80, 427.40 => 17.7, 8.41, 9.32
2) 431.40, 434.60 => 15.5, 8.93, 6.54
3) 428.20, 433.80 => 17.7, 9.26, 8.41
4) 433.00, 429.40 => 17.6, 8.77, 8.8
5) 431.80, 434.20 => 20.7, 9.29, 11.4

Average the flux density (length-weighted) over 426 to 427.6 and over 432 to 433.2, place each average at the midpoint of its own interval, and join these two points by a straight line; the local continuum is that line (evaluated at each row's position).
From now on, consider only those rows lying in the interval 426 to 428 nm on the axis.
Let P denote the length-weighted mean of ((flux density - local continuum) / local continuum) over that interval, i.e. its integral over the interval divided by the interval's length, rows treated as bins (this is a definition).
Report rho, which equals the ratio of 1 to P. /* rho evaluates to 68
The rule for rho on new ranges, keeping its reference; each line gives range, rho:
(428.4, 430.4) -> -42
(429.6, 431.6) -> -529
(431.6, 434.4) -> 20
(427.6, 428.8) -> 42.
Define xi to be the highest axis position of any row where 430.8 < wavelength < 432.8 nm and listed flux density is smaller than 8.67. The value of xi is 432.60 nm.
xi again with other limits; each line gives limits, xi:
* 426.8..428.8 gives 428.60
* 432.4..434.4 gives 433.80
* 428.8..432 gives 430.20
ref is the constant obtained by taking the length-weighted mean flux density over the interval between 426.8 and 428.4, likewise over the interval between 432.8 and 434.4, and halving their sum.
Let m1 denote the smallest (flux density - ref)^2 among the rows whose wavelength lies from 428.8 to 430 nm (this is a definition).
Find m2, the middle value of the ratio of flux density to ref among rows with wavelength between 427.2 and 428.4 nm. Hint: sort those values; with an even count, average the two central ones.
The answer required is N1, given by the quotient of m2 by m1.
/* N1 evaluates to 63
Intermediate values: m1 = 0.0163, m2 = 1.02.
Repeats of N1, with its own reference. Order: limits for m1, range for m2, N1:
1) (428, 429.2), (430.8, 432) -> 65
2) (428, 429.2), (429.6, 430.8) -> 62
